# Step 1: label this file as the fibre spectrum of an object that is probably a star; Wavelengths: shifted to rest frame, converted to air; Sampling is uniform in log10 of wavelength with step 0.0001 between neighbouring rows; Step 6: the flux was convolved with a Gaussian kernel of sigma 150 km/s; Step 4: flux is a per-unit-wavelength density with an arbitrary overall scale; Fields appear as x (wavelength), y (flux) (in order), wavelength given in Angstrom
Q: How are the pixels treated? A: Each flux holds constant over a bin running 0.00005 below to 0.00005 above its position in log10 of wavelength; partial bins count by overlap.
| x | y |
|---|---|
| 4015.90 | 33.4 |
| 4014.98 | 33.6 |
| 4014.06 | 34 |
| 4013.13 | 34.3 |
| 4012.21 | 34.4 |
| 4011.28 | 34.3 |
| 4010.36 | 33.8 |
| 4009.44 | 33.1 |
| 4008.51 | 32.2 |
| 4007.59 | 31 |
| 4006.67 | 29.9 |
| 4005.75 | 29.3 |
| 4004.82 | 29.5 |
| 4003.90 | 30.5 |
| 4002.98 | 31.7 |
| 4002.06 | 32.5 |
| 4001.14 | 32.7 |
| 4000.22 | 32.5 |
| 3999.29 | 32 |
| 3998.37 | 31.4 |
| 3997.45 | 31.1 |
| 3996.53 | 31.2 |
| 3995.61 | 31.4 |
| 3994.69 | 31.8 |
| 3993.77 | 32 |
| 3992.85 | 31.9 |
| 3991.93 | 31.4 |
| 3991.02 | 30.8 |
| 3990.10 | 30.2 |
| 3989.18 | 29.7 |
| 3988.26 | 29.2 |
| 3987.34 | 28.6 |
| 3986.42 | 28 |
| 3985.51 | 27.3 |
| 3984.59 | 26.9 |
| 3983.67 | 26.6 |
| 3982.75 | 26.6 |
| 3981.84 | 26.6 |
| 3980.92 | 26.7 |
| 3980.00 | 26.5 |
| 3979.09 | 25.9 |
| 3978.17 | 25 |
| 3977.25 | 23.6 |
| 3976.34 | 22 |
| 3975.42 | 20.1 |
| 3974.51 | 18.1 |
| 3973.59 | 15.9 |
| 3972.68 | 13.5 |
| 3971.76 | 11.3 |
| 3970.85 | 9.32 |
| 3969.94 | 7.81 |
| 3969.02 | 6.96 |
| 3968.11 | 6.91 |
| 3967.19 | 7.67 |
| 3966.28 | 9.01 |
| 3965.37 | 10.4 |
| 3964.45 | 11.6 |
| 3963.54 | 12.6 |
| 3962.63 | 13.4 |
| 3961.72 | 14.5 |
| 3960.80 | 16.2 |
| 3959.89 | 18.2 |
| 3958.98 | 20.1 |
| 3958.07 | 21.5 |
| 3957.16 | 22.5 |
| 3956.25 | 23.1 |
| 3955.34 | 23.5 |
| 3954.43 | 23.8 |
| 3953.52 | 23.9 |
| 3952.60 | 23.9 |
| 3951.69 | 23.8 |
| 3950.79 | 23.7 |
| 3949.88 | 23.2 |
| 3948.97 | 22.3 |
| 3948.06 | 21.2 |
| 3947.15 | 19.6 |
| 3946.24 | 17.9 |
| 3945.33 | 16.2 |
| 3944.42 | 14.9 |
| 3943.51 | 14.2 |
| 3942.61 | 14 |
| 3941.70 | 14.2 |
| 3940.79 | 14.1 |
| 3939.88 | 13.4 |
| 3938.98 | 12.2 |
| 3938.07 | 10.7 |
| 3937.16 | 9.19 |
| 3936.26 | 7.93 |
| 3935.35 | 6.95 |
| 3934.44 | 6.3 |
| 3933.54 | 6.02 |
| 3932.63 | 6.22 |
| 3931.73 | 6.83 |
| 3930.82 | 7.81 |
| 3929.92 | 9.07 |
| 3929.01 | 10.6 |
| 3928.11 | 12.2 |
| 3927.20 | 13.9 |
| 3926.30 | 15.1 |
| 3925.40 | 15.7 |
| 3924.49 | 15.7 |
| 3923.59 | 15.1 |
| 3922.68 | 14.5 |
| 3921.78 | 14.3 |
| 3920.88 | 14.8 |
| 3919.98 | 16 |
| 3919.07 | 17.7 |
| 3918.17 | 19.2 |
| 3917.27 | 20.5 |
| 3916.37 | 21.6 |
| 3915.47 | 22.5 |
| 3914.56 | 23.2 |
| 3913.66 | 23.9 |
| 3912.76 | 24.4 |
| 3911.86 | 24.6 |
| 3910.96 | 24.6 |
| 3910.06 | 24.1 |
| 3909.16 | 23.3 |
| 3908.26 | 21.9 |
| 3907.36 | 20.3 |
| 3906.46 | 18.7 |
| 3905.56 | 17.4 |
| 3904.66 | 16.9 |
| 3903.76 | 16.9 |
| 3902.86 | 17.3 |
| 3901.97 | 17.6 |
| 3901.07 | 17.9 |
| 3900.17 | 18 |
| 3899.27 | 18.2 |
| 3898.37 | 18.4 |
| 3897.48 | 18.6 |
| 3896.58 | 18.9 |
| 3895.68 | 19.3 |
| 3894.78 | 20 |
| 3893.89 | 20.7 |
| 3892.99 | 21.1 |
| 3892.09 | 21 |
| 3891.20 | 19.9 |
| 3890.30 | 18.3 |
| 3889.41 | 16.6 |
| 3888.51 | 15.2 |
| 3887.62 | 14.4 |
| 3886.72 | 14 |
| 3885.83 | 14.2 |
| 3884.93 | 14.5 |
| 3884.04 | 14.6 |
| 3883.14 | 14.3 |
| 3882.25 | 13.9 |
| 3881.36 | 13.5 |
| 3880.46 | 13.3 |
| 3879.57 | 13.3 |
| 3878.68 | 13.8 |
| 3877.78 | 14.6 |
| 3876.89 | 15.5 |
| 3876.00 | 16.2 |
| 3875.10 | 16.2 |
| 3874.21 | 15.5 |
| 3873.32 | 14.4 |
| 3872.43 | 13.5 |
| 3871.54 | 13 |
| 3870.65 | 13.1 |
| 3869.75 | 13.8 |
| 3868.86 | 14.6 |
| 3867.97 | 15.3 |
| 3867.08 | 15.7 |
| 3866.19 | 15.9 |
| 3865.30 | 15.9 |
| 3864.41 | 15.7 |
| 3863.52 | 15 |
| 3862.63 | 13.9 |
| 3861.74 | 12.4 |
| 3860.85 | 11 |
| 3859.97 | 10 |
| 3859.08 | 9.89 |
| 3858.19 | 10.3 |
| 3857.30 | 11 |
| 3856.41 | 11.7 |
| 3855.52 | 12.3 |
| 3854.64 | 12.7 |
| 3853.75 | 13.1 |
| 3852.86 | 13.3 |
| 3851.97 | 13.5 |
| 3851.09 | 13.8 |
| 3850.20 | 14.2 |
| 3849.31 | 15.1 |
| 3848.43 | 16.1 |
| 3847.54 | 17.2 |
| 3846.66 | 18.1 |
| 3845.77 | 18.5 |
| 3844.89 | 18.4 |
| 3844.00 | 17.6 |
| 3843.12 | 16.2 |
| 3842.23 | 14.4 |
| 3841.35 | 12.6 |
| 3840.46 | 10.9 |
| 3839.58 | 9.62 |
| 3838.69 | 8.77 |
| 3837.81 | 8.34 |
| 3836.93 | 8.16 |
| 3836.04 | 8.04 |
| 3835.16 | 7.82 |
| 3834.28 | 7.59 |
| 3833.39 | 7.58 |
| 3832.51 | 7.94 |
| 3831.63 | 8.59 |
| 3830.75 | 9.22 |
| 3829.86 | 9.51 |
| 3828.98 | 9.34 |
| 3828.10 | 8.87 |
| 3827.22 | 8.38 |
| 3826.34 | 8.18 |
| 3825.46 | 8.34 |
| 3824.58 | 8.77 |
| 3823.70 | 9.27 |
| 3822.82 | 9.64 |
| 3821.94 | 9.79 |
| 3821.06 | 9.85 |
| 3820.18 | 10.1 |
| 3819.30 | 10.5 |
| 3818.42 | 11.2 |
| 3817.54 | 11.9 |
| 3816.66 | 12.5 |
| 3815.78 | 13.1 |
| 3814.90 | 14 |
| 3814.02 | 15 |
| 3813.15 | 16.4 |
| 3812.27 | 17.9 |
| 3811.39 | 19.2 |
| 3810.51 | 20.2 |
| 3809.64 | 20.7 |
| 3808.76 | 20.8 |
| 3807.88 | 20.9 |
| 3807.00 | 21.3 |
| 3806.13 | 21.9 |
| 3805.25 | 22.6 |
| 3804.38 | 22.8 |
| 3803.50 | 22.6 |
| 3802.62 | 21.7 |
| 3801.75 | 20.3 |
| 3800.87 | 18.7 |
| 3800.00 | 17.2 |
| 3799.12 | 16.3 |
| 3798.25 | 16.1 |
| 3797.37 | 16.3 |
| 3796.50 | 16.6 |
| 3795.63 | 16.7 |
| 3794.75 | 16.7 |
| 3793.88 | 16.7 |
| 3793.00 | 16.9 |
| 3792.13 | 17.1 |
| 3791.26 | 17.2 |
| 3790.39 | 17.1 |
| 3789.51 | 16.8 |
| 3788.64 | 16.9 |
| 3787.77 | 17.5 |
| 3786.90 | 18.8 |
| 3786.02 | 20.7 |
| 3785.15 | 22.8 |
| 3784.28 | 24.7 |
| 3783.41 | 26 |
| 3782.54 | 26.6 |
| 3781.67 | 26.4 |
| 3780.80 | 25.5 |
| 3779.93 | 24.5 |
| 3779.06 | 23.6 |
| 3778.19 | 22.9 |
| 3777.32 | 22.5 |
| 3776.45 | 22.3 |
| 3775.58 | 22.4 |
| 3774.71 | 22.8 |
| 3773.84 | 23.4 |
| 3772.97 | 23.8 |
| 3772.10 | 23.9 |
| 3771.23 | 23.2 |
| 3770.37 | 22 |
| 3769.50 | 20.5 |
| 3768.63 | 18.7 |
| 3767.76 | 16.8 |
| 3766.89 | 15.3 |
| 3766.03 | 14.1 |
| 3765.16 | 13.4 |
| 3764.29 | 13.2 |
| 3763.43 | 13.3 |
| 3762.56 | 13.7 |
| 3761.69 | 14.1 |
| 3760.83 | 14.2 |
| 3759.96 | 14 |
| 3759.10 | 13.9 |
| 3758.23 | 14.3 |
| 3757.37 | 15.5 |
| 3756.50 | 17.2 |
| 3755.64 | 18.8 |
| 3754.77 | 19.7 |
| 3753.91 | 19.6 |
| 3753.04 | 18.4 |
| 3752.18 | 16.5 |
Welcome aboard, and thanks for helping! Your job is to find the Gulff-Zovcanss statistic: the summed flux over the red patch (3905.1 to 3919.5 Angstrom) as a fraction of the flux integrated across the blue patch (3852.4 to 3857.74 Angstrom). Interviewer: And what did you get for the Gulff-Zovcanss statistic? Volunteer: 5.3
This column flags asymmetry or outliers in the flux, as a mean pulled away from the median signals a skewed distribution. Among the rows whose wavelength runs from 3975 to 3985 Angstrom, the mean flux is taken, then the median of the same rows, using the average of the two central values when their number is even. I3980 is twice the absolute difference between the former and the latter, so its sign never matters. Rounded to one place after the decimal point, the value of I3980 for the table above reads 2.7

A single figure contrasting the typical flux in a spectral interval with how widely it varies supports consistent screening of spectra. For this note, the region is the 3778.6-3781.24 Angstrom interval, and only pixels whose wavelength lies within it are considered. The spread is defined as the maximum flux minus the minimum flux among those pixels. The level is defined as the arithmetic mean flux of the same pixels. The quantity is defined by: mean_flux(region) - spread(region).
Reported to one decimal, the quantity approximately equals 22.6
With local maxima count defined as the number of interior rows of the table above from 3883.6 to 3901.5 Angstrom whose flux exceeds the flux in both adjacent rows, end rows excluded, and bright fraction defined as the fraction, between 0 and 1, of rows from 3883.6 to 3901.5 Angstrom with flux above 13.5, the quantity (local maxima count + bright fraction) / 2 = 1.00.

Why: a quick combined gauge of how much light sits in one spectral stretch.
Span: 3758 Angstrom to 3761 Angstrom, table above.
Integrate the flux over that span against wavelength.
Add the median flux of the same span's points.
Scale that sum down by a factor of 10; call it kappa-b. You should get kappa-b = 6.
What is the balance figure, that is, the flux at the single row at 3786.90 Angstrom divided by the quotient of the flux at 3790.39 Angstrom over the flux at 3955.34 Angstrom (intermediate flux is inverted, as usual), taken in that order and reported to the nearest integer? 26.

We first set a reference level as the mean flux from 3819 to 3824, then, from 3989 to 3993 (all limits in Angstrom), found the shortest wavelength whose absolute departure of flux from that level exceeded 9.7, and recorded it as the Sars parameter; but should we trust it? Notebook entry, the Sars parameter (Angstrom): 3989.18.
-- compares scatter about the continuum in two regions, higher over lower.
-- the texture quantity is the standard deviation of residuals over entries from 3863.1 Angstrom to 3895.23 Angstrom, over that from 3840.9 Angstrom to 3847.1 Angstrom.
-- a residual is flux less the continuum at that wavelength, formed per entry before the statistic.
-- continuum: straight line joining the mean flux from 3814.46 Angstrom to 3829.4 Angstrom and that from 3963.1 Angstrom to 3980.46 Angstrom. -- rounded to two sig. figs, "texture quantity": 1.0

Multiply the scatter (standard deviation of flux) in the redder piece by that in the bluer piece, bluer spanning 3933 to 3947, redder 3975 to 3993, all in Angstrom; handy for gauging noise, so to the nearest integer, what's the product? 11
